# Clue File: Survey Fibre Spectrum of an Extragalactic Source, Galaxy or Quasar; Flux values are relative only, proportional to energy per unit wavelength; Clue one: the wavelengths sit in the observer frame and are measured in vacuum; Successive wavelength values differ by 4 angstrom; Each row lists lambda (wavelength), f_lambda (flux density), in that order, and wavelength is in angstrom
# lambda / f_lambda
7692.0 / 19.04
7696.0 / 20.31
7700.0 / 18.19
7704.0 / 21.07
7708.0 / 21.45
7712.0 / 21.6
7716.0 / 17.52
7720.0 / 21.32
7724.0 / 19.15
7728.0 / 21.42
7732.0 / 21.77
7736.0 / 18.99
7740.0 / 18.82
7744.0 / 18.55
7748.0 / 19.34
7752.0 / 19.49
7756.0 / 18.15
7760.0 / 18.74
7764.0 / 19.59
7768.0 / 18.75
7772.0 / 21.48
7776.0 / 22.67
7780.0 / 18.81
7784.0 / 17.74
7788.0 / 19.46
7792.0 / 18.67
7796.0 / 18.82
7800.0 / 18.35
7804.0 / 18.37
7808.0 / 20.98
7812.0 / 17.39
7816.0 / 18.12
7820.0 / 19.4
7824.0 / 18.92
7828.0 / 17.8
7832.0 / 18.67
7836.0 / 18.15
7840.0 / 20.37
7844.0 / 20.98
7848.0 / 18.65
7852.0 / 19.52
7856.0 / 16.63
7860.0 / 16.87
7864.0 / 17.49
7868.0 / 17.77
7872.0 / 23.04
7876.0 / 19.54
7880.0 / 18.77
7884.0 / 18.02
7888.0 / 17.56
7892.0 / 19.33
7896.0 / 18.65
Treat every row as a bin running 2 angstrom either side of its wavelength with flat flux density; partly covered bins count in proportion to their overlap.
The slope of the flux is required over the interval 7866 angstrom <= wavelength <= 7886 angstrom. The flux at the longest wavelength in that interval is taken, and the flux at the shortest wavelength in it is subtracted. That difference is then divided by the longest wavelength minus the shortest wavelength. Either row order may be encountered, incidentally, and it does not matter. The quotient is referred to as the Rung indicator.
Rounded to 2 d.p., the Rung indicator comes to 0.02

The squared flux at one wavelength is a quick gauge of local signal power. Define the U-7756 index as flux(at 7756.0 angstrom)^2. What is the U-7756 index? 329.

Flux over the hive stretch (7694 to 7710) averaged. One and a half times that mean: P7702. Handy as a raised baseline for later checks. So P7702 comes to 30.4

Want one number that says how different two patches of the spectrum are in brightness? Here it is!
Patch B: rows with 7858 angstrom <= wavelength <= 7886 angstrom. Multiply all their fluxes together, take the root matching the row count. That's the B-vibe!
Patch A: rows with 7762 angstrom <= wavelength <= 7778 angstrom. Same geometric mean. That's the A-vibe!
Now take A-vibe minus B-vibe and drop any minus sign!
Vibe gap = 1.9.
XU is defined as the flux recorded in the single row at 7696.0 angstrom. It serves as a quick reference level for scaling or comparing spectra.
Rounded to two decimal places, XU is 20.31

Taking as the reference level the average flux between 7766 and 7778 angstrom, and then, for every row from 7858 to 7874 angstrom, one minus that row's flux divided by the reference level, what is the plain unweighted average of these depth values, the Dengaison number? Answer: 0.104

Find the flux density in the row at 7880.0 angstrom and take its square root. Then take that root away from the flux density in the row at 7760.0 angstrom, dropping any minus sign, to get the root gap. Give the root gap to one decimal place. 14.4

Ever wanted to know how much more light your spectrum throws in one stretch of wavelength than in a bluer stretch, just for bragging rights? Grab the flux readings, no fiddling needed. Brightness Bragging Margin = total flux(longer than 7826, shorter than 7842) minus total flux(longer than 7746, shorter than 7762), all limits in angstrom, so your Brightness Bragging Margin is -1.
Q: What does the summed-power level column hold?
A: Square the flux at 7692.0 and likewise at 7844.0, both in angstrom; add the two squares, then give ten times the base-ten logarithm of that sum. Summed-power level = 29.05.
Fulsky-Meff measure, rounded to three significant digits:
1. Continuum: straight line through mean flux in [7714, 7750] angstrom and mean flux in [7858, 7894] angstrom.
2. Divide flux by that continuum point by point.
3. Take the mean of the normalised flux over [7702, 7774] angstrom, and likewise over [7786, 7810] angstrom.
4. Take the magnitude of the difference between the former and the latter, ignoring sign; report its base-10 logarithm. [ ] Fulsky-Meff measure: -1.76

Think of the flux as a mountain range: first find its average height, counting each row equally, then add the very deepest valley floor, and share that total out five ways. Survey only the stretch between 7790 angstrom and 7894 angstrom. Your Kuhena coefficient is 7.08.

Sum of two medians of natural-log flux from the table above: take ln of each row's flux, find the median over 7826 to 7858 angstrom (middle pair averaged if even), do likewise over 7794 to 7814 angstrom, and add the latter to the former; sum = 5.84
